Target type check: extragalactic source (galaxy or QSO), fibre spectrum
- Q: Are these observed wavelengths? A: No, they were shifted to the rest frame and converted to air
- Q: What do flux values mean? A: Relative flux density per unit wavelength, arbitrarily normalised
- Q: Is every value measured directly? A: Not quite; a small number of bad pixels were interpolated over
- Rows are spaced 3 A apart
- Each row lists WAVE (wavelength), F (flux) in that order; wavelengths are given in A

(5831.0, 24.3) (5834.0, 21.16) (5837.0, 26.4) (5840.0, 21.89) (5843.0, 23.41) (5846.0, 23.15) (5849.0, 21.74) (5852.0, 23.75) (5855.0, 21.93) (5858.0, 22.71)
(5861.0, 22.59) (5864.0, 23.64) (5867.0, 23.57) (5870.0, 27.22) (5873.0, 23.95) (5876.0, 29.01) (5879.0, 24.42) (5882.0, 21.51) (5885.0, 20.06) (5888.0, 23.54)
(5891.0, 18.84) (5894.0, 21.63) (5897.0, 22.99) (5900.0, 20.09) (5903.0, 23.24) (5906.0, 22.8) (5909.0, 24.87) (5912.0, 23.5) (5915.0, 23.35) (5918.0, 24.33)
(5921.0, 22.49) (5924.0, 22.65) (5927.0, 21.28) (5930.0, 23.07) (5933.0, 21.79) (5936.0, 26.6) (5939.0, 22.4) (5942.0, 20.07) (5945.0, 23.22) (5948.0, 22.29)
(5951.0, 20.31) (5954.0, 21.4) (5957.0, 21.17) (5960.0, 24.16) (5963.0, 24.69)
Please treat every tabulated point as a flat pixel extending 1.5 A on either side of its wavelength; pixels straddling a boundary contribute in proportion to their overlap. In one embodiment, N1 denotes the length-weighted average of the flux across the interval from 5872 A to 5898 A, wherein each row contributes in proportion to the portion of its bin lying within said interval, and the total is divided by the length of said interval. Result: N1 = 22.9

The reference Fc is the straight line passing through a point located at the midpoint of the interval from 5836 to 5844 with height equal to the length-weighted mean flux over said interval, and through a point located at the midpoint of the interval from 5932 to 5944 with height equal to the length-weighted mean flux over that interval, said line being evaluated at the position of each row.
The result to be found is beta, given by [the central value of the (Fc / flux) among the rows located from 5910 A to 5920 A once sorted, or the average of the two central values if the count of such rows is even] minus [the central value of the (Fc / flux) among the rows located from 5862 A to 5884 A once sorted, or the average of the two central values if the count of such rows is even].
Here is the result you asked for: 0.00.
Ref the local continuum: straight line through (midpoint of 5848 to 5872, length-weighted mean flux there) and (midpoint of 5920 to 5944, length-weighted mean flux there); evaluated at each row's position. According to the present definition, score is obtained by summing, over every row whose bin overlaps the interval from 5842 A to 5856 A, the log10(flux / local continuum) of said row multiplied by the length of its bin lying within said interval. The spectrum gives -0.21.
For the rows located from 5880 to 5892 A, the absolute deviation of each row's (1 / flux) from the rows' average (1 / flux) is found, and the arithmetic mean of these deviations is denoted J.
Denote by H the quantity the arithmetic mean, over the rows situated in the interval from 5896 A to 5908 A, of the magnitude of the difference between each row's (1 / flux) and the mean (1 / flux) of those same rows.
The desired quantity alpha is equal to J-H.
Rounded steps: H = 0.0024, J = 0.0035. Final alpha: 0.0011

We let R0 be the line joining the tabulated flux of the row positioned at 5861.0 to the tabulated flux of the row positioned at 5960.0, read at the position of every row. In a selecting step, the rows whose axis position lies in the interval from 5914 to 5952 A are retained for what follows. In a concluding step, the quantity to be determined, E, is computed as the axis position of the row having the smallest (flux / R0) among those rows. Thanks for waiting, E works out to 5942.0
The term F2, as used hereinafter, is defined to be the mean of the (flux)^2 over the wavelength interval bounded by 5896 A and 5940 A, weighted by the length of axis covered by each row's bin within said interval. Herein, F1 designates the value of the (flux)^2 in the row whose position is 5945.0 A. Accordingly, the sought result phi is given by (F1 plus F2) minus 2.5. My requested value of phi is 1070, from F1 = 539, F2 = 533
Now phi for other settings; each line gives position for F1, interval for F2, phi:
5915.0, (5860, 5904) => 1082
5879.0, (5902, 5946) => 1127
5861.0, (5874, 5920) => 1040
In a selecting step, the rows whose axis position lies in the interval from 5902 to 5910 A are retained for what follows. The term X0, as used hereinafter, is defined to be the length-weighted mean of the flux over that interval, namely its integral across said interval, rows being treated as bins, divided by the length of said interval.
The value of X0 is 23.6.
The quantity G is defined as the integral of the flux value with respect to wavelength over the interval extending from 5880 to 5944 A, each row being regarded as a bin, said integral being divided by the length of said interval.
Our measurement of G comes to 22.5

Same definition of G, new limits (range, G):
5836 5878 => 23.9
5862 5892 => 23.6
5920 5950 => 22.5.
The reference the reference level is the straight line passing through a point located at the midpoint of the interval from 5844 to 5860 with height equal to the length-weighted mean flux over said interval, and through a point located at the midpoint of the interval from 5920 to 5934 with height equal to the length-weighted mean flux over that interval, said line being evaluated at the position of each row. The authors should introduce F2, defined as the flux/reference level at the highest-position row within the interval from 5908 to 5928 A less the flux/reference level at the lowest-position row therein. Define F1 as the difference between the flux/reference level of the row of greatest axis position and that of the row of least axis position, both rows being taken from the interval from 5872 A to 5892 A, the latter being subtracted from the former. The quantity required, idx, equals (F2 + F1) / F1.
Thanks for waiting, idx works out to 1.7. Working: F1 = -0.22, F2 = -0.16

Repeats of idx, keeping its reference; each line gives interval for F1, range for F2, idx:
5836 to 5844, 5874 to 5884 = 3.6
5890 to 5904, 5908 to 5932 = 0.6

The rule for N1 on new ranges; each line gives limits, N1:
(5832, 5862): 22.9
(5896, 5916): 23.0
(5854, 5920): 23.2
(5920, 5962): 22.4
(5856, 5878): 24.6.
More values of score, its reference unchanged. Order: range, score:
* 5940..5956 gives -0.29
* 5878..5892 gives -0.42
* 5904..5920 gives 0.27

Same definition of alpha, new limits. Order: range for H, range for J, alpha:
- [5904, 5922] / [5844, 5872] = 0.0006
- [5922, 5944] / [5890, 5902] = 0.0008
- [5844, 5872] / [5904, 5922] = -0.0006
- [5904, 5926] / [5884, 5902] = 0.0022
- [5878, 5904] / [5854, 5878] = -0.0003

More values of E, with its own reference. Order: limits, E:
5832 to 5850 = 5834.0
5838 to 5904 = 5891.0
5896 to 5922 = 5900.0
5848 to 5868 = 5849.0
